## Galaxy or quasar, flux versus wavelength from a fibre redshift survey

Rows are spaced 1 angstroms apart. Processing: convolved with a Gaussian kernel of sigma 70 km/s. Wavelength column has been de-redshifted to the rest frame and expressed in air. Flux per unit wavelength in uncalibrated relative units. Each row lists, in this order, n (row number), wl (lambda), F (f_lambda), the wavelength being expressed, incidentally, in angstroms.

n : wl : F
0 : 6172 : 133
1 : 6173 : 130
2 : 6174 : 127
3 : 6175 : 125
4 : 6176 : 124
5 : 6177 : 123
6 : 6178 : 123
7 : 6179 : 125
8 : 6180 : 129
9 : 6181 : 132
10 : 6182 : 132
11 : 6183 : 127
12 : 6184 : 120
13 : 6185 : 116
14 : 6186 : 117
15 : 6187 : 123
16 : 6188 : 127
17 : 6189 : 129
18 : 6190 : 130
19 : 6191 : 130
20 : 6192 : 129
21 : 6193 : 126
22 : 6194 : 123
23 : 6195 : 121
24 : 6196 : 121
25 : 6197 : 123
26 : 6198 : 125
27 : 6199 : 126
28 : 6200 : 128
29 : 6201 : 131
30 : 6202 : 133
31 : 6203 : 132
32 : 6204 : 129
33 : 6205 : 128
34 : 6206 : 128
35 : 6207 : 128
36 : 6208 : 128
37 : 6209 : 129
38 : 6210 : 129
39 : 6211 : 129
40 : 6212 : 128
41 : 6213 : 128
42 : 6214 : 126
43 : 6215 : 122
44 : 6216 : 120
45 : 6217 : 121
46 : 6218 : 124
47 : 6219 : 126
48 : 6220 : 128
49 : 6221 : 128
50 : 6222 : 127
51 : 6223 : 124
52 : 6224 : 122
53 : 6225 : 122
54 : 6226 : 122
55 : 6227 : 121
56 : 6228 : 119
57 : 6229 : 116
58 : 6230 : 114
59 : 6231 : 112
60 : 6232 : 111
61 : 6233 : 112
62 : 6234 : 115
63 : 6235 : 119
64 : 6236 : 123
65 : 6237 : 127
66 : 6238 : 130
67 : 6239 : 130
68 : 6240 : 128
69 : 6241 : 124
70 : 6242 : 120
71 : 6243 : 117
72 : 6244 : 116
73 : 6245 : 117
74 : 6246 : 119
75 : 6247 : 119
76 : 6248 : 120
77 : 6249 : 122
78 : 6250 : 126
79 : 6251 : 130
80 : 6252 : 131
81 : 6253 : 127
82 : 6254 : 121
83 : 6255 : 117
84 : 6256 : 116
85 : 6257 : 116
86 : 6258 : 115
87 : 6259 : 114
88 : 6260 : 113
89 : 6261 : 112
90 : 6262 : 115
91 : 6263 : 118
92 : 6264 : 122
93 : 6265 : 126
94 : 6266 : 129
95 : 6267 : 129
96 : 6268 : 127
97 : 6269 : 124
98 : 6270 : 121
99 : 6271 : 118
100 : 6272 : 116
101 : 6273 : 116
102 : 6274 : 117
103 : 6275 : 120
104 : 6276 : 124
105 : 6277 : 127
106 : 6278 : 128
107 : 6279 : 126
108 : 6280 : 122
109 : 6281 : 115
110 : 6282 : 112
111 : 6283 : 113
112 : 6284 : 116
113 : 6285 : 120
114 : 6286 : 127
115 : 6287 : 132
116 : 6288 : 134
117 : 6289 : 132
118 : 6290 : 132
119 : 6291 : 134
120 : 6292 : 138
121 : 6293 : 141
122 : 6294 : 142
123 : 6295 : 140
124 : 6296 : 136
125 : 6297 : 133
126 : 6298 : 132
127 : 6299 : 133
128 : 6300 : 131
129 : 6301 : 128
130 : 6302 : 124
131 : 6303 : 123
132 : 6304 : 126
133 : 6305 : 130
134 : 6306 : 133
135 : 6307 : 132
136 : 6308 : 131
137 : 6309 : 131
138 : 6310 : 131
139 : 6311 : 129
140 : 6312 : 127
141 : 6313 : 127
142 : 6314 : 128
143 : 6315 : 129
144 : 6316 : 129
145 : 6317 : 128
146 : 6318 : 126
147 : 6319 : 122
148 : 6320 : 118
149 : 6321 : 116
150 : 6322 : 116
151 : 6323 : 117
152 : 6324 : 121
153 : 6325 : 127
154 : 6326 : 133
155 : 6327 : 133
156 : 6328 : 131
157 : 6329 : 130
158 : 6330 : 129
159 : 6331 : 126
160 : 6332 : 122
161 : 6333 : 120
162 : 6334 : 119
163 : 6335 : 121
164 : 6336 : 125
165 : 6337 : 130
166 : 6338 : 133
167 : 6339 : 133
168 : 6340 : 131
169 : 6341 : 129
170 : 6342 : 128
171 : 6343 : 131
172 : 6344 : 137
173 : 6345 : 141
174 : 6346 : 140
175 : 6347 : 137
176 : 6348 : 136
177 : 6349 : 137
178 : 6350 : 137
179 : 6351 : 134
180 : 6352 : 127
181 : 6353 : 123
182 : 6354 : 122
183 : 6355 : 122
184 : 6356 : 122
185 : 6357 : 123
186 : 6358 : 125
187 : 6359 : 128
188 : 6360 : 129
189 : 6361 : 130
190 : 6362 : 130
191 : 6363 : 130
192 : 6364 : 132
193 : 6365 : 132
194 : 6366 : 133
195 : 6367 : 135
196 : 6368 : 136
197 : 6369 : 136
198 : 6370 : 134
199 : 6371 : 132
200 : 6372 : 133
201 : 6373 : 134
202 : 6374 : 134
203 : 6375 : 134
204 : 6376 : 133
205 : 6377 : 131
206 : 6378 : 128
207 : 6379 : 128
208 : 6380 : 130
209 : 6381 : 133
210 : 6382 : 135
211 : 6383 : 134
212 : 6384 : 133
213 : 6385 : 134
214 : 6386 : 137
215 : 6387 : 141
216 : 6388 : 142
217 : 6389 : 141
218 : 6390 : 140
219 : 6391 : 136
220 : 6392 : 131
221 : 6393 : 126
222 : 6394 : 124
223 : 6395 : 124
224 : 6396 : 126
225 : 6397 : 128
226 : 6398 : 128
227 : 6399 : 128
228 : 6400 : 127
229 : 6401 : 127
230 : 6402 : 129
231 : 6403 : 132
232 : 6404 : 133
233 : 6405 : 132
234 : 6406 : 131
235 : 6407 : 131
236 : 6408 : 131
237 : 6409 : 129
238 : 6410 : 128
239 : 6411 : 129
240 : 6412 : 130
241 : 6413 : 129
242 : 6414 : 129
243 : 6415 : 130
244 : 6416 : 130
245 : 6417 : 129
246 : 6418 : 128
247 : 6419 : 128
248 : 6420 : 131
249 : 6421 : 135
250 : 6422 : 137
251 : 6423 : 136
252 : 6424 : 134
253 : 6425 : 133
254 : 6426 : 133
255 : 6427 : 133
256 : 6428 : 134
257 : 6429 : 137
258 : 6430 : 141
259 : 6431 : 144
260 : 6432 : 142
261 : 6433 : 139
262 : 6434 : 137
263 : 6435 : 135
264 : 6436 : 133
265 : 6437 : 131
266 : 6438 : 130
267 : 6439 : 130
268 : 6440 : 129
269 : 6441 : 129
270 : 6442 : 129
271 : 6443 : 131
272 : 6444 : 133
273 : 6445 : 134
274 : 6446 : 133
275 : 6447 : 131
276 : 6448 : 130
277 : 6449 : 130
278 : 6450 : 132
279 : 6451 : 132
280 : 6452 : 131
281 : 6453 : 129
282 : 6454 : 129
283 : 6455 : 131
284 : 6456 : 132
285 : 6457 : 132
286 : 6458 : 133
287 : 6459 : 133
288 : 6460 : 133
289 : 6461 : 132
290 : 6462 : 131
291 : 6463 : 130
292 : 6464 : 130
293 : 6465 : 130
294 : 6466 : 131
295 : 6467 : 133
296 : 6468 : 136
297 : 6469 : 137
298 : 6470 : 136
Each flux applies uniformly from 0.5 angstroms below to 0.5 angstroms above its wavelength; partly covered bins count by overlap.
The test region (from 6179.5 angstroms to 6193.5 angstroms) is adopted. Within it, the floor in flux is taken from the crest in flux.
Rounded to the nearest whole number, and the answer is 16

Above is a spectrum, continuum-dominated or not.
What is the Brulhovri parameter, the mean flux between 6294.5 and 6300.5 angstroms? 134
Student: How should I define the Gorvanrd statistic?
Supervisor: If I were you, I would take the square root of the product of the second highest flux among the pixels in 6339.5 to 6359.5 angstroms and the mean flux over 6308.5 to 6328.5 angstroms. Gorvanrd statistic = 133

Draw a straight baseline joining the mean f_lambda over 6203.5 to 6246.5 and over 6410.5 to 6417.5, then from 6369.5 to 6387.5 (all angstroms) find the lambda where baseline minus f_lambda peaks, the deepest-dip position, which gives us 6379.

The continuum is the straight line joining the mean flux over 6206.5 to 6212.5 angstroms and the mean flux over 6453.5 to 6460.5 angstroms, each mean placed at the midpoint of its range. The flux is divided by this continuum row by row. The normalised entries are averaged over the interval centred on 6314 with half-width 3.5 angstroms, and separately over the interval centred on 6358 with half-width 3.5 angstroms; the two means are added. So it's 1.95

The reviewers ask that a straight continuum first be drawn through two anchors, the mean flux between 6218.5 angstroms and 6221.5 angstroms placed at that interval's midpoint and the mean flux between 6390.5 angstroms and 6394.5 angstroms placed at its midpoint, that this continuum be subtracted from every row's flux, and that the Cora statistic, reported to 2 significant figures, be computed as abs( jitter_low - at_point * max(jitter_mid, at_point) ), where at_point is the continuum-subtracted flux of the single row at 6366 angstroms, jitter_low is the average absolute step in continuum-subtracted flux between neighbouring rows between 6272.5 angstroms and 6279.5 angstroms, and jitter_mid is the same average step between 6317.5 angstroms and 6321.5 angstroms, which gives 14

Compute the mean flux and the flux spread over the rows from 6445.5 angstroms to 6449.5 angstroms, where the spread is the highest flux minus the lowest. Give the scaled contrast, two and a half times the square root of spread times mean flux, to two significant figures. 50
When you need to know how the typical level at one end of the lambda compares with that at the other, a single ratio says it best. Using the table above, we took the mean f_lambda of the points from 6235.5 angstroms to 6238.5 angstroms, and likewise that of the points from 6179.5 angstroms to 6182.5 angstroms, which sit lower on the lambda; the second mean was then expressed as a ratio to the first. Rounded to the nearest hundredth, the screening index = 1.03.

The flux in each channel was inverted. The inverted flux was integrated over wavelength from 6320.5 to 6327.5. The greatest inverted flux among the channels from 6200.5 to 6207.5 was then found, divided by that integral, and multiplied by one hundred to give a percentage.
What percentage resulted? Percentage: 13.7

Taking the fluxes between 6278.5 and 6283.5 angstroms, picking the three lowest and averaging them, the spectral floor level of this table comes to 113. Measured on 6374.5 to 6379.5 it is 129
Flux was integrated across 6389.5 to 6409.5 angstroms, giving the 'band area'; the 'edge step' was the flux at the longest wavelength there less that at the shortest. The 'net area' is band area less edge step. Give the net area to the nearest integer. 2604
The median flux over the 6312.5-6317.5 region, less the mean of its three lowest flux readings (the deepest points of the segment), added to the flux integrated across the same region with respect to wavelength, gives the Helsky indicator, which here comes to 641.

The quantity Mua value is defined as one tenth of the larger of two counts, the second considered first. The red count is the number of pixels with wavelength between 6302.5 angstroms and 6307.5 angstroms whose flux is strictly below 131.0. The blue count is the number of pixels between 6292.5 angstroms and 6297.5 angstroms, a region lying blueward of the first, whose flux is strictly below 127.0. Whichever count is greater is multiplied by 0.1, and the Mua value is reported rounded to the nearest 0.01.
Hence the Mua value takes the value 0.30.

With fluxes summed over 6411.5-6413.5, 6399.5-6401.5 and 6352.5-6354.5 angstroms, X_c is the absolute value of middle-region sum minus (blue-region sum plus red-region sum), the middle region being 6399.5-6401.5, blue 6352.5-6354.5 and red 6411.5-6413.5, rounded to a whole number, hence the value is 250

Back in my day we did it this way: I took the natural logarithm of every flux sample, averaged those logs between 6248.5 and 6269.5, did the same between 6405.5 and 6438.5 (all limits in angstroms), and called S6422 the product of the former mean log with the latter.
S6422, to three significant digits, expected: 23.5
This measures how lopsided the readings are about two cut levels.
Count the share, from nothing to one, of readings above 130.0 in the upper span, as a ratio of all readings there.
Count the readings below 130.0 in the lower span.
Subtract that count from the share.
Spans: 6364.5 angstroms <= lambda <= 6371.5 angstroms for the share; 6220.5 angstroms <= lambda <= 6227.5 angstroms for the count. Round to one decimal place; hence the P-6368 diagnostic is -6.0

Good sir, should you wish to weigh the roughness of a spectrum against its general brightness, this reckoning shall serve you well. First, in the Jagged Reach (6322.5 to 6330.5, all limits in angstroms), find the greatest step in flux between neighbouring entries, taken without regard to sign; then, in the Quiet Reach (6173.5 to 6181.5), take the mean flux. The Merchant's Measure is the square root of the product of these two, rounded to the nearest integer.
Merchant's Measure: 27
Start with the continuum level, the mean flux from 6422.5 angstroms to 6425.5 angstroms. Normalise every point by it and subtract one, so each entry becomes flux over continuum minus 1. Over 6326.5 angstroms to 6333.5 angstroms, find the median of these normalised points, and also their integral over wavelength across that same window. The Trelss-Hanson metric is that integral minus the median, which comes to -0.33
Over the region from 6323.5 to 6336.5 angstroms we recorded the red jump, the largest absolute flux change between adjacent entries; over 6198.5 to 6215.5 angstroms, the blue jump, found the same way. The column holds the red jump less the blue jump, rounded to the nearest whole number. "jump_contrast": 2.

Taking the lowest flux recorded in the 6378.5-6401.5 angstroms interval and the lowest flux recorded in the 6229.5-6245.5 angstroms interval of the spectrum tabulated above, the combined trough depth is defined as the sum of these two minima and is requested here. 235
